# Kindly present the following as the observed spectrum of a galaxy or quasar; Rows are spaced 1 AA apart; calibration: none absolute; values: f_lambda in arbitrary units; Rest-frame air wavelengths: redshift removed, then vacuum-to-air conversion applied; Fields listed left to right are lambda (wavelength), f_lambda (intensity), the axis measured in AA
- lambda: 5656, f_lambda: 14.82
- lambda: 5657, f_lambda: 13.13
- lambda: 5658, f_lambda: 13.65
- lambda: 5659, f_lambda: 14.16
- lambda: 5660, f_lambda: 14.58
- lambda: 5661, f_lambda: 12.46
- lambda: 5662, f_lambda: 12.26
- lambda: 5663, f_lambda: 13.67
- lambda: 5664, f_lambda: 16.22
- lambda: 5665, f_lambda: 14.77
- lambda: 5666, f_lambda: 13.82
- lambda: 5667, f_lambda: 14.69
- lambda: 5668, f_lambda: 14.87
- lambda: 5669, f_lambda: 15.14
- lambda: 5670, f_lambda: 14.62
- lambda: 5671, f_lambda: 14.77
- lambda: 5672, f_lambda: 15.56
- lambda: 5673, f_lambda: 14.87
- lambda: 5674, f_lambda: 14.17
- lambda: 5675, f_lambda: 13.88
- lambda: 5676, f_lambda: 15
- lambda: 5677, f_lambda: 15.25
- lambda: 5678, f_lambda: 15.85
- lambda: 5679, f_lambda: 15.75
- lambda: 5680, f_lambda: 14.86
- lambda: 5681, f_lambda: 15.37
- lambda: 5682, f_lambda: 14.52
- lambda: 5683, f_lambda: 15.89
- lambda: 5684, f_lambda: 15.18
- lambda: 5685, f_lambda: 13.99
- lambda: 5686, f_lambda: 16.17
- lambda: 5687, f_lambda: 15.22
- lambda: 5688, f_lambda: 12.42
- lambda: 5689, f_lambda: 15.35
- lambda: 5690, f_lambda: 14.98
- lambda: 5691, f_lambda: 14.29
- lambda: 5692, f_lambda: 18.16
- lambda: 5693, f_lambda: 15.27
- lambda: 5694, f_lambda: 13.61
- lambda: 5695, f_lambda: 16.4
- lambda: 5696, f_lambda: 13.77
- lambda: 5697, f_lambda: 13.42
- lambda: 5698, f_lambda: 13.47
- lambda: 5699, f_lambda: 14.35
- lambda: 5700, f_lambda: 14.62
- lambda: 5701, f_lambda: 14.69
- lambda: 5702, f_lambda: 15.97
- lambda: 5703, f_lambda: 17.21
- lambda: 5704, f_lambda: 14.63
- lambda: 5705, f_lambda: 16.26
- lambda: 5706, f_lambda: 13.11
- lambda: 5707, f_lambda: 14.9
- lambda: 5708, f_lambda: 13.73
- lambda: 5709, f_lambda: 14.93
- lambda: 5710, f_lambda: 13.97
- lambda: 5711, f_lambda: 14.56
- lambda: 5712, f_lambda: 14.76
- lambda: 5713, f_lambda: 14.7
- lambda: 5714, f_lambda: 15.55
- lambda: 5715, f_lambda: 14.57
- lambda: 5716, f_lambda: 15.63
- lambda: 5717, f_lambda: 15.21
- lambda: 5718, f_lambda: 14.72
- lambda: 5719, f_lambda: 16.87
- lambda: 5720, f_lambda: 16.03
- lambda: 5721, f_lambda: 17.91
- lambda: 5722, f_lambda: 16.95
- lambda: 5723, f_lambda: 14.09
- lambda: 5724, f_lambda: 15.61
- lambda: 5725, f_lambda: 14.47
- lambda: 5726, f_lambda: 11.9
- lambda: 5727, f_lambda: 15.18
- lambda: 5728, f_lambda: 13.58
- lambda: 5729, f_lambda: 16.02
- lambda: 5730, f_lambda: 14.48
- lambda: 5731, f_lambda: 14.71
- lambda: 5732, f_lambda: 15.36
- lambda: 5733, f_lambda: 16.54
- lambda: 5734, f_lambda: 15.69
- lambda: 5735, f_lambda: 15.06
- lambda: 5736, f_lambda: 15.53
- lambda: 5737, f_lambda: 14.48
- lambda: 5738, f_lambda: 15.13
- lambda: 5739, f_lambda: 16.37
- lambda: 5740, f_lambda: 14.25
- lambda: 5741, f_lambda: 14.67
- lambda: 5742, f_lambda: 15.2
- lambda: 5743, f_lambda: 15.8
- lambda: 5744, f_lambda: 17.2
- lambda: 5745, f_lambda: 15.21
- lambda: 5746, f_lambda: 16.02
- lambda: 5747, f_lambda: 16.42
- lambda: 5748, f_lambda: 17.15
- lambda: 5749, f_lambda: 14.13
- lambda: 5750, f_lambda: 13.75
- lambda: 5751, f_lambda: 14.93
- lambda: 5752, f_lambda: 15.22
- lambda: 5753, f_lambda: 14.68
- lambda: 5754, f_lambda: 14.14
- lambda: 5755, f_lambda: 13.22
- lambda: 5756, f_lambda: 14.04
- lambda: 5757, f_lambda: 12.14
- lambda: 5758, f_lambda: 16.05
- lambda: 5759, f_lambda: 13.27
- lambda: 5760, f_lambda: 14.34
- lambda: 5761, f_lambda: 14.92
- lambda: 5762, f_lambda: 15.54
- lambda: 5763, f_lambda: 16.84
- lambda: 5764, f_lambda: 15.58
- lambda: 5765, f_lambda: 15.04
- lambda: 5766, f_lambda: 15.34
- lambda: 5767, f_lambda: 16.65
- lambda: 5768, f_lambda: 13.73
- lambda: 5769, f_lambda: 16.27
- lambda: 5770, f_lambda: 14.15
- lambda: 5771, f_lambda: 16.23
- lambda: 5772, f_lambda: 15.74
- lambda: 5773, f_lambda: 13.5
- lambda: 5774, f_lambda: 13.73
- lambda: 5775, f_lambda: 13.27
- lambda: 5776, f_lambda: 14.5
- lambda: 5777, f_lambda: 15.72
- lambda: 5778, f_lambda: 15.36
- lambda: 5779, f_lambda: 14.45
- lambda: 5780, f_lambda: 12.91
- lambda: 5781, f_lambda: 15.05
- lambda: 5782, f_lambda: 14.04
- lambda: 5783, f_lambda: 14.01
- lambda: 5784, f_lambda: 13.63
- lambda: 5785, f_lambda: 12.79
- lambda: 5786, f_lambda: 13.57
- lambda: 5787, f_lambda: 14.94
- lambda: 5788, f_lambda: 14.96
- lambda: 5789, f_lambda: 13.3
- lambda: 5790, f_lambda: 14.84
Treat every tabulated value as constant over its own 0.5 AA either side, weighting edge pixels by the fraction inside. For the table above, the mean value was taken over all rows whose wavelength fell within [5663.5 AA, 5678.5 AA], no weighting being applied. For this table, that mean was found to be 14.9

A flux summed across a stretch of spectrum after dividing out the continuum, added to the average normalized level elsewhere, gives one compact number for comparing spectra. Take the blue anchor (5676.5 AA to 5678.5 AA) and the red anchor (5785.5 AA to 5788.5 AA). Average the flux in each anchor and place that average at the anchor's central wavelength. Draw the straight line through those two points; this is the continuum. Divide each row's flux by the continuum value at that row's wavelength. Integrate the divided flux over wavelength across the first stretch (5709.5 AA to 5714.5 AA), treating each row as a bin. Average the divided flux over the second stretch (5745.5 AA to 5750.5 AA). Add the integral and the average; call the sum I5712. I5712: 5.88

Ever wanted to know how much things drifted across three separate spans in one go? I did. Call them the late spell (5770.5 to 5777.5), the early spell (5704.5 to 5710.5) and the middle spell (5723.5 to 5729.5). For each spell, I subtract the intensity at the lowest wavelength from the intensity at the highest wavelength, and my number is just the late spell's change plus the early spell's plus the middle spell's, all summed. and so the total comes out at -2.4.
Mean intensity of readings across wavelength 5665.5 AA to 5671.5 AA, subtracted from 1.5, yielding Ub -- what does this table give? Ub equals -13.2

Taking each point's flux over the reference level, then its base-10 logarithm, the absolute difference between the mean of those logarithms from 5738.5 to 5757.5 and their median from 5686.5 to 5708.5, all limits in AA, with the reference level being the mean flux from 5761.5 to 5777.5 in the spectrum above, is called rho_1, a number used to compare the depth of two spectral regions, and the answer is 0.008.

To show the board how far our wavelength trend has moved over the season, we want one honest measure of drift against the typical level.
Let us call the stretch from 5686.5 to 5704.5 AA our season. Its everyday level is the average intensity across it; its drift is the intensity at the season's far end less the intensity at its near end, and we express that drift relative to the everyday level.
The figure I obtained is -0.040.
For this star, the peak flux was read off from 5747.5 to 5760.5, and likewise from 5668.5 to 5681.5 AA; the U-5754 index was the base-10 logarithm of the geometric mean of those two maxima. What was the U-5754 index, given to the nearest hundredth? 1.22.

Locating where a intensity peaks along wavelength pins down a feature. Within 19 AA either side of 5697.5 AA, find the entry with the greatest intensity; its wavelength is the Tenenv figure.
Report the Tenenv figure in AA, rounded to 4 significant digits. 5692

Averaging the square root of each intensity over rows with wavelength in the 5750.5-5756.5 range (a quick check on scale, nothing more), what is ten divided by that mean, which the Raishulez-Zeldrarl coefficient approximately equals 2.64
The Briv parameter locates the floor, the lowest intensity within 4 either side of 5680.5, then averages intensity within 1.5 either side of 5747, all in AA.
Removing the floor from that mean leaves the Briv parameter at 2.0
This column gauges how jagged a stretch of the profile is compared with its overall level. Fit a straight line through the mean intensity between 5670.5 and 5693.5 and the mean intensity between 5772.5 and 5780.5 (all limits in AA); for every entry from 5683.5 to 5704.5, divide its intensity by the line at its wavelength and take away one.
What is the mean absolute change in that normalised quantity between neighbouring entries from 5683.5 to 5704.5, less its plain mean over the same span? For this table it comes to 0.11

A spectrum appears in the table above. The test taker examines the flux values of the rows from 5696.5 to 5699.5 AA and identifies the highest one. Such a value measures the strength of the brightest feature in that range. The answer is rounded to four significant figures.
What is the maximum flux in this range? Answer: 14.35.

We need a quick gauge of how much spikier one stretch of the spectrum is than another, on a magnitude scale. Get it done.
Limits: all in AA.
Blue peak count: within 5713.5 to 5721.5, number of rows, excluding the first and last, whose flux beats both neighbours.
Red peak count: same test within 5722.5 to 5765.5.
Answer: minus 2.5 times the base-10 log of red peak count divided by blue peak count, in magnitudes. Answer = -1.9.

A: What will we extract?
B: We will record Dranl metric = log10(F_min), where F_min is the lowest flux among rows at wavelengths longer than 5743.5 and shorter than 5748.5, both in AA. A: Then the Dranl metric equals 1.18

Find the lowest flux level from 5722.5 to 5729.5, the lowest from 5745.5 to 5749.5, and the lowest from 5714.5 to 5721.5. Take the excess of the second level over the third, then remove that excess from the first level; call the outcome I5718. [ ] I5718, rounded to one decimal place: 12.3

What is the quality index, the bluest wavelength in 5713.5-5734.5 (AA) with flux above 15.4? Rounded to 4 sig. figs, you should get 5714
